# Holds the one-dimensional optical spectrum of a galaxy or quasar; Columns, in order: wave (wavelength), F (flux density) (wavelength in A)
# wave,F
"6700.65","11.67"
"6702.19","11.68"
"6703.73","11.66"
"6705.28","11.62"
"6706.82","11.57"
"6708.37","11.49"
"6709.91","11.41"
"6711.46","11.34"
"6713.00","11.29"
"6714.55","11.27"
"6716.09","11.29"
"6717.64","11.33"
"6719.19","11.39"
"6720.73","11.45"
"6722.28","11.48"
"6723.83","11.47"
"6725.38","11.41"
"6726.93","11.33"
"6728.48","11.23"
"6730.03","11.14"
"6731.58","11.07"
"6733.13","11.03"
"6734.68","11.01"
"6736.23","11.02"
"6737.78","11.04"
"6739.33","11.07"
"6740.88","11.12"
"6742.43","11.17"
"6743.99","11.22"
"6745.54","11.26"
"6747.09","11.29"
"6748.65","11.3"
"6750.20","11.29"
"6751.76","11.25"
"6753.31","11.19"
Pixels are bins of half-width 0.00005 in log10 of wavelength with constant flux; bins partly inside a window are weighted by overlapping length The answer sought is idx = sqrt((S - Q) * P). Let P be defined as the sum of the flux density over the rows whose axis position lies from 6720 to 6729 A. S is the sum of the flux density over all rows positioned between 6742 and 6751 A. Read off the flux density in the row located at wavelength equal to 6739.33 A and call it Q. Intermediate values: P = 68.4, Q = 11.07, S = 67.5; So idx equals 62.1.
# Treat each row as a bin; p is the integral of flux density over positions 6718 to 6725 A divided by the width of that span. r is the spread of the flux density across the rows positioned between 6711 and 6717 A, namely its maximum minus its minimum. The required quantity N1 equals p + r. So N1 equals 11.5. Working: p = 11.4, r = 0.070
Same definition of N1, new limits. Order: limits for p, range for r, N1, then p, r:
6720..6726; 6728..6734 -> 11.6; 11.4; 0.200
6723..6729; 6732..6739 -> 11.4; 11.4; 0.030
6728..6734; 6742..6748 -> 11.2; 11.1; 0.120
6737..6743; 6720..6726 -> 11.2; 11.1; 0.070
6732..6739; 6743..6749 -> 11.1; 11.0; 0.080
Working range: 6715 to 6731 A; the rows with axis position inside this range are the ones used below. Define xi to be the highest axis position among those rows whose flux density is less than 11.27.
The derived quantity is 6730.03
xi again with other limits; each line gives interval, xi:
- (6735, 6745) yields 6743.99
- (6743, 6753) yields 6751.76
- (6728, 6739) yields 6737.78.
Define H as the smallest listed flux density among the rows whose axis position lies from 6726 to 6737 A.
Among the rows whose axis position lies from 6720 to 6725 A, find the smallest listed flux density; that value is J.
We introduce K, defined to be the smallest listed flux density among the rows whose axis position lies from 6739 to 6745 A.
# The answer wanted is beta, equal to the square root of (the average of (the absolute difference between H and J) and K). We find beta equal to 2.40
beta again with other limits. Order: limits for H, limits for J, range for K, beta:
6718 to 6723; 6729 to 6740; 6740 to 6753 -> 2.40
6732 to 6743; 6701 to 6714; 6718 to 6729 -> 2.40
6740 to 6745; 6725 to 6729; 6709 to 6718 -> 2.39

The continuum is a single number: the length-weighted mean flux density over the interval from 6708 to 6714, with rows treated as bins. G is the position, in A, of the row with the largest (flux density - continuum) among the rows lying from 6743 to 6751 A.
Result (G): 6748.65 A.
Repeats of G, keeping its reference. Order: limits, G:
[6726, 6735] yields 6726.93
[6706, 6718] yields 6706.82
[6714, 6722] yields 6720.73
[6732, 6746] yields 6745.54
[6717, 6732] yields 6722.28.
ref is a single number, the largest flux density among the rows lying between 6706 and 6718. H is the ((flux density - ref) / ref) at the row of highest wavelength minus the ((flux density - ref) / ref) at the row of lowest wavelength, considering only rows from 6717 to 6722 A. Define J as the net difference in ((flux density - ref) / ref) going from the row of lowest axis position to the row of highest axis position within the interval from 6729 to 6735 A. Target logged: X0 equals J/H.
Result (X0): -1.1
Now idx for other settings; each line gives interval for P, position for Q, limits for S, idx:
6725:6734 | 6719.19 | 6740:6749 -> 61.3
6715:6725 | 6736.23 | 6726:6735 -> 61.8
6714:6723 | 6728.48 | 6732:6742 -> 61.3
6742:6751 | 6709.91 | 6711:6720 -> 61.8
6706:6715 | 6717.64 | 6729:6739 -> 61.3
